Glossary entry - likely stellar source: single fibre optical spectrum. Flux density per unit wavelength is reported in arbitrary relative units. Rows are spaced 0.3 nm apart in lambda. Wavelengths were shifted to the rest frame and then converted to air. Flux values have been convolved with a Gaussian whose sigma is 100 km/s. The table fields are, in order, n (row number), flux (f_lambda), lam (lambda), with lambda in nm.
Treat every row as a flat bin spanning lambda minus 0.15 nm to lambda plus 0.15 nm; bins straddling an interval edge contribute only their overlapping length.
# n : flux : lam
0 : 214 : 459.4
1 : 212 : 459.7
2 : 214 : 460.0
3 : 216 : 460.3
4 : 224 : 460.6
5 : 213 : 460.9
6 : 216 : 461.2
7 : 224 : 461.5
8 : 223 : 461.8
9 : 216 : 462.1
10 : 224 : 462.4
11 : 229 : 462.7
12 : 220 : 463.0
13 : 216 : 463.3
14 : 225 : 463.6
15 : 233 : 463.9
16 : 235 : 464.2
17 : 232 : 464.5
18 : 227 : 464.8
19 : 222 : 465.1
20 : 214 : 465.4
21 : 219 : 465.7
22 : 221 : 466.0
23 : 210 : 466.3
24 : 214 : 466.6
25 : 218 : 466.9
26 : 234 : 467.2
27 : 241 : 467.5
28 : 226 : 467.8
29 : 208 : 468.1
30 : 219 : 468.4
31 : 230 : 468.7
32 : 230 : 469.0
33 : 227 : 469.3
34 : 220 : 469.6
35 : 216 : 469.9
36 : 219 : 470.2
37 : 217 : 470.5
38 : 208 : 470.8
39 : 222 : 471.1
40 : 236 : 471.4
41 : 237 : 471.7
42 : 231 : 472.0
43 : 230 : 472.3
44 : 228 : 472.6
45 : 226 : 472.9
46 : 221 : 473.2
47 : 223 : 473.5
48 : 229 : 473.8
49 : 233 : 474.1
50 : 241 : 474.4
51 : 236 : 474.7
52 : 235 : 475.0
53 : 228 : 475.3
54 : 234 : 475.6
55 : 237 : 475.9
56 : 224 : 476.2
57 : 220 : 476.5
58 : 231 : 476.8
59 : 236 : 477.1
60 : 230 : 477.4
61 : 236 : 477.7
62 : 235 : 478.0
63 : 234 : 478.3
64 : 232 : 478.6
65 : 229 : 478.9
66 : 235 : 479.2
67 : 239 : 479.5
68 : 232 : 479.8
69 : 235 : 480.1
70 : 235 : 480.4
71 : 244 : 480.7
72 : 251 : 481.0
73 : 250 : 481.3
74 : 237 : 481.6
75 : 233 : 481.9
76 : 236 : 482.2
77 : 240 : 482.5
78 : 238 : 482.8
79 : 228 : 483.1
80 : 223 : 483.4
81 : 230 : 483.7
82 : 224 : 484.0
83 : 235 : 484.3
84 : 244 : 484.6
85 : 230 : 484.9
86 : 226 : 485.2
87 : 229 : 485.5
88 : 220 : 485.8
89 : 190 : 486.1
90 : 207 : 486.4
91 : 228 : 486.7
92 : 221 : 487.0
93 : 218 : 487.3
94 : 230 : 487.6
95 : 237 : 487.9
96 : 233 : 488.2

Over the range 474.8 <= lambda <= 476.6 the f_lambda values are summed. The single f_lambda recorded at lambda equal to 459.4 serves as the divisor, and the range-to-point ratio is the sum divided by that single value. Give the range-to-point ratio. 6.44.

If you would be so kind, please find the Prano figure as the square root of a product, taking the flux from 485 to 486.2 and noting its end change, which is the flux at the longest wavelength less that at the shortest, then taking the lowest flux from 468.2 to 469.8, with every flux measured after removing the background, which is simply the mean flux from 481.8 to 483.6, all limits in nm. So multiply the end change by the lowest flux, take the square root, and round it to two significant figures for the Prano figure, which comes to 22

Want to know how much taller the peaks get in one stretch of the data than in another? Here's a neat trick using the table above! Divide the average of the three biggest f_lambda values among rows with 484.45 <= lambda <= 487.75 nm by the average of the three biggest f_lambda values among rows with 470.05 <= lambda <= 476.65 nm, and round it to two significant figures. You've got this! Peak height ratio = 0.98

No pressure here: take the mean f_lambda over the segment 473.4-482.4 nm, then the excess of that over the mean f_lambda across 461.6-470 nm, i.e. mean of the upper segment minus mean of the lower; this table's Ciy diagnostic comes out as 11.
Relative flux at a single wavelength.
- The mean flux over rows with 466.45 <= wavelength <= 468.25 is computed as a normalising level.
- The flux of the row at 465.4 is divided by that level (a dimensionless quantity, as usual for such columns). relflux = 0.96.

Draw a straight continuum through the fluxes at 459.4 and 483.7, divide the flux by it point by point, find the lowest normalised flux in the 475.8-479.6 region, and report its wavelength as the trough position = 476.5 nm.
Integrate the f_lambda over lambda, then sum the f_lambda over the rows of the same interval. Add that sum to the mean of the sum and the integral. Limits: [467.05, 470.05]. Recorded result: 3714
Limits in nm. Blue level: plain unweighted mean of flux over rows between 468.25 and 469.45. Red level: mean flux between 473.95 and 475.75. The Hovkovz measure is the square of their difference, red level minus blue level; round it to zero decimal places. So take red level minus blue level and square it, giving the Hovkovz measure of 64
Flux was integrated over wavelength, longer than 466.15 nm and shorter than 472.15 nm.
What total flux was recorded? 1339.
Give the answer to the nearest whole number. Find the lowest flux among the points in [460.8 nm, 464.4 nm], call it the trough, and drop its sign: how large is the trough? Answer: 213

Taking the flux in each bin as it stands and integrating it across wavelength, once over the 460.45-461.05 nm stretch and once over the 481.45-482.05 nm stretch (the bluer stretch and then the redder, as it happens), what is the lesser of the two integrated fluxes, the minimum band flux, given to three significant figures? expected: 131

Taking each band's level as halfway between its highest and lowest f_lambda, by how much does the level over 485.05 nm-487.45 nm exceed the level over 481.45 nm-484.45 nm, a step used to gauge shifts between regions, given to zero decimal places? -22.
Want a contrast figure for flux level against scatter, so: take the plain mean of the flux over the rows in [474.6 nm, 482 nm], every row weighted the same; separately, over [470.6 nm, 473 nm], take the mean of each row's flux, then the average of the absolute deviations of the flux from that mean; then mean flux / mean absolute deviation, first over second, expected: 36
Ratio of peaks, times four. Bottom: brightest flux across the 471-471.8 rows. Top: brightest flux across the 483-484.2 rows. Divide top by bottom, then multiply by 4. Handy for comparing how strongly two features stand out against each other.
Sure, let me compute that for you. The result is 3.88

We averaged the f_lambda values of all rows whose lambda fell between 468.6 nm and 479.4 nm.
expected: 229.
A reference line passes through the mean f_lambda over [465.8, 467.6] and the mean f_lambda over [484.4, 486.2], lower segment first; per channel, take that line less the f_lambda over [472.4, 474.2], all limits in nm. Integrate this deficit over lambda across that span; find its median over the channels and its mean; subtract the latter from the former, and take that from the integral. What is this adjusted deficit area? -6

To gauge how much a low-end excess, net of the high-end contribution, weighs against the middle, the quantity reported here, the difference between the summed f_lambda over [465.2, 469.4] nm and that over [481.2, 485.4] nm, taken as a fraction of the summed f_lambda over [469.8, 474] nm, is -0.052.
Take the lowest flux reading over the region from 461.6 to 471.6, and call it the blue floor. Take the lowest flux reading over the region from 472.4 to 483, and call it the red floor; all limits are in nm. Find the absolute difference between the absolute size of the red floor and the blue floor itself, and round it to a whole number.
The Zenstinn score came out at 12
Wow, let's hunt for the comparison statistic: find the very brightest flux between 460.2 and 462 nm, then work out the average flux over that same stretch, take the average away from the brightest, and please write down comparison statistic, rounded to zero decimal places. 5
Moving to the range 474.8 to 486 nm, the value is 18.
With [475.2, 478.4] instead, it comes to 6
